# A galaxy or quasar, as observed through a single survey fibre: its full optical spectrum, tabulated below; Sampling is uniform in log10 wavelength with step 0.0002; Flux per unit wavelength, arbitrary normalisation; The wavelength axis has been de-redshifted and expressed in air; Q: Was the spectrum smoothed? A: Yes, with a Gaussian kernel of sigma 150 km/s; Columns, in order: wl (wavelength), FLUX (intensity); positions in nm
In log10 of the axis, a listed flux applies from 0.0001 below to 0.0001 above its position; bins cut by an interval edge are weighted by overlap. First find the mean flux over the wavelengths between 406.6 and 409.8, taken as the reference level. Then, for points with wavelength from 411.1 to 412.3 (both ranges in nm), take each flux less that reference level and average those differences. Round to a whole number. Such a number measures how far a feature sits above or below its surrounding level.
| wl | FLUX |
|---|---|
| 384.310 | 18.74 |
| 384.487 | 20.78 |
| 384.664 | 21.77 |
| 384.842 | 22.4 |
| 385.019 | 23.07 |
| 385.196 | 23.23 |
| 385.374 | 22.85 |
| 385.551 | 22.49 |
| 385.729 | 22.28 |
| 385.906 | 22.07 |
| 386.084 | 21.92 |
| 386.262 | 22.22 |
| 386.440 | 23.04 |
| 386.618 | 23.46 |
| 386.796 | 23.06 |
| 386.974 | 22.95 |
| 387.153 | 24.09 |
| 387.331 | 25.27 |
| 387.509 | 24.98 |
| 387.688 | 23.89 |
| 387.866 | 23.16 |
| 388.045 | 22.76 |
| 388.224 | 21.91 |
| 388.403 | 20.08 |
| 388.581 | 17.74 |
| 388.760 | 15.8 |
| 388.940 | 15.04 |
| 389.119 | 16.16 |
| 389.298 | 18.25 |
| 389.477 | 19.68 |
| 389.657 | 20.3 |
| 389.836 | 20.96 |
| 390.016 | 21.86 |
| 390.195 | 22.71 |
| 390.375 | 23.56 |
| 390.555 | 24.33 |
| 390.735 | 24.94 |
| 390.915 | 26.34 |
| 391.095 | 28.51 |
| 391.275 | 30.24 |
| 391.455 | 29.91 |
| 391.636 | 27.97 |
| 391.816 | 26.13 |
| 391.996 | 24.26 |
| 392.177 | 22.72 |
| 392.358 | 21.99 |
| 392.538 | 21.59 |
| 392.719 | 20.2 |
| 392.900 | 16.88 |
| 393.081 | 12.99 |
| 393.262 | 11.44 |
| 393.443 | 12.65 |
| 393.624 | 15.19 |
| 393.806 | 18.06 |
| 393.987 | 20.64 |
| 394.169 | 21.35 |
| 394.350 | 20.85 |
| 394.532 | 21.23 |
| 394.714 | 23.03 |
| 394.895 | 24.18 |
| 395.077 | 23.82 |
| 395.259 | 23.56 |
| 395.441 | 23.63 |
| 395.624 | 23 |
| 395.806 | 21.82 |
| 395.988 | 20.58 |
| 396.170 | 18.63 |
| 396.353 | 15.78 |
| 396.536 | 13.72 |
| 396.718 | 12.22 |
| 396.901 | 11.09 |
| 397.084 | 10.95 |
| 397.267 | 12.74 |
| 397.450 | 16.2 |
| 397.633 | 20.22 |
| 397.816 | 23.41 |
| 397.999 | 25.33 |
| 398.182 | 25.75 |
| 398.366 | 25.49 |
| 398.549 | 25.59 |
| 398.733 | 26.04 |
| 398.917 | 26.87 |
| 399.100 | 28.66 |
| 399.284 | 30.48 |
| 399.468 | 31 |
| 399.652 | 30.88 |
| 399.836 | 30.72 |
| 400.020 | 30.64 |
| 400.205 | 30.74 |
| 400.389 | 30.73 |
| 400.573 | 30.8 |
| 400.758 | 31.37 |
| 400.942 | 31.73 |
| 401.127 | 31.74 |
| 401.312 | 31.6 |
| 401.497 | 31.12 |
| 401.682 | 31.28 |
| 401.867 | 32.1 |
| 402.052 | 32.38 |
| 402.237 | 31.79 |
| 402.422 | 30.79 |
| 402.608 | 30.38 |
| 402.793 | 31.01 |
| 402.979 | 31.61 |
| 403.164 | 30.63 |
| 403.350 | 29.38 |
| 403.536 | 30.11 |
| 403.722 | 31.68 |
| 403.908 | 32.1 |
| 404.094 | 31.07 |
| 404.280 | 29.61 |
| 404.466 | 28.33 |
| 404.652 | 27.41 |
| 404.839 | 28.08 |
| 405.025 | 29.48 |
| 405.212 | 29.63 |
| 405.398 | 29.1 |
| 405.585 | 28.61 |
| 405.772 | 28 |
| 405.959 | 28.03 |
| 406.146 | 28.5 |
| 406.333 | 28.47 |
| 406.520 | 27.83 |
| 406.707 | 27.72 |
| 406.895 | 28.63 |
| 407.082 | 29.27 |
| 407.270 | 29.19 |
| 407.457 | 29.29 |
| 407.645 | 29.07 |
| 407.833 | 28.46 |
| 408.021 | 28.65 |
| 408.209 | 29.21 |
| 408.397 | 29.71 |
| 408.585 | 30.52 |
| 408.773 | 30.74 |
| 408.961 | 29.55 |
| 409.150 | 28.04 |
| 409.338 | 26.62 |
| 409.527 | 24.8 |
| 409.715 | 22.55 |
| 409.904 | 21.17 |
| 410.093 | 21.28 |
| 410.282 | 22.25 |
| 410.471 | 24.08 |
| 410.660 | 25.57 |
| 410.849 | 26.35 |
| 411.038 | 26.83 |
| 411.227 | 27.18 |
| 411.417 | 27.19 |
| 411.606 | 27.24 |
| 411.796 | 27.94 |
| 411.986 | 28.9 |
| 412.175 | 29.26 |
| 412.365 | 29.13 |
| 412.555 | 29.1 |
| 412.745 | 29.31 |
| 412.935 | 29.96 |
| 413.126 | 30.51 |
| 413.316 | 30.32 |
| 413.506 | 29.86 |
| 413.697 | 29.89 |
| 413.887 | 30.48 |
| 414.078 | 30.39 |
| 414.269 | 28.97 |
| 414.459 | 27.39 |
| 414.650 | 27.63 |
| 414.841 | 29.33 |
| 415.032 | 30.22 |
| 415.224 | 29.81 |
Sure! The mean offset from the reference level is 0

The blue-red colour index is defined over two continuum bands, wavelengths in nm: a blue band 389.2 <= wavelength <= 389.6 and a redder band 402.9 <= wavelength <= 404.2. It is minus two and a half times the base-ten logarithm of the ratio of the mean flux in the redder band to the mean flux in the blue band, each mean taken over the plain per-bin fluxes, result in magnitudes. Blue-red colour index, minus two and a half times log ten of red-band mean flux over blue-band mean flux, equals -0.53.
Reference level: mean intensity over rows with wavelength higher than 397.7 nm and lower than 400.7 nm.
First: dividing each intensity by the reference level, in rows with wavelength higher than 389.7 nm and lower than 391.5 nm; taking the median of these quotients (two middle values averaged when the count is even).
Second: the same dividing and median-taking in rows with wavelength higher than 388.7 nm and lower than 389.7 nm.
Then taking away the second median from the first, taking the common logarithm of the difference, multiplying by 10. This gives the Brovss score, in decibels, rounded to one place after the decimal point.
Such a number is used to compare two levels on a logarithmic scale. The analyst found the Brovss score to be -5.8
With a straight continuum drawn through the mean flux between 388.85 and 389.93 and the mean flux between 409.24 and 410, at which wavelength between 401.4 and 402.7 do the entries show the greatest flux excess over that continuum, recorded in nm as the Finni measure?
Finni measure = 402.052 nm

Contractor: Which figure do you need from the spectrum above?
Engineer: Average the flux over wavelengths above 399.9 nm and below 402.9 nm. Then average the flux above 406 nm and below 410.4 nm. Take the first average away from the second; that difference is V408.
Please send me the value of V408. -3.8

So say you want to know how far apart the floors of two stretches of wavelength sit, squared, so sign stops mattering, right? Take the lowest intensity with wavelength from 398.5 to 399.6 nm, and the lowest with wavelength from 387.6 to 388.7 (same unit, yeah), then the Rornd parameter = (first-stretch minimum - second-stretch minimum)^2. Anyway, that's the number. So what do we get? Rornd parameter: 62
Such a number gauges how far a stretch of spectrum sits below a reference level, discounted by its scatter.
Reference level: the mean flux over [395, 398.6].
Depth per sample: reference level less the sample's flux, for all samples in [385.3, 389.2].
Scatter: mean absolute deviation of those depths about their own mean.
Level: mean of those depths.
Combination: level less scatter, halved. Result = -2.1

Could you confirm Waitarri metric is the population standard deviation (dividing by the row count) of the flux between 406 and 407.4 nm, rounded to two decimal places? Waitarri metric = 0.55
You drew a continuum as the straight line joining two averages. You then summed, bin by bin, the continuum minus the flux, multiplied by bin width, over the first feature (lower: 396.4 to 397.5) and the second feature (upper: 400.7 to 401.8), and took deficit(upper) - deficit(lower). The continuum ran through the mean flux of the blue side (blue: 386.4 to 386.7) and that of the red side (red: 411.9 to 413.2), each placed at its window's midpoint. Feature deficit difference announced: -19.4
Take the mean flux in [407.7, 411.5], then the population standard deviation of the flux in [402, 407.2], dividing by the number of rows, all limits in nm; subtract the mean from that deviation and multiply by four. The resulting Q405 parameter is -100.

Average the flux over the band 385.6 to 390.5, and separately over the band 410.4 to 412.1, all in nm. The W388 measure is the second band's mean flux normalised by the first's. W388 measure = 1.25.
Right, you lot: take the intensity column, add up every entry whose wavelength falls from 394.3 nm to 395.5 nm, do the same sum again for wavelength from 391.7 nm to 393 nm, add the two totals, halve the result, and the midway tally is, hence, 157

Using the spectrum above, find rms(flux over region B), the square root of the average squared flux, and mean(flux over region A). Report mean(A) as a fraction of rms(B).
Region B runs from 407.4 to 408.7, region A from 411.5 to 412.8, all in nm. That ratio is 1.0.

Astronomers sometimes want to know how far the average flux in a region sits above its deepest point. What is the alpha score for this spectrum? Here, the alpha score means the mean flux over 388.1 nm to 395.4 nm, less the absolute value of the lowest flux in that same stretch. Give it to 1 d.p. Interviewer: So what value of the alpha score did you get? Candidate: 9.8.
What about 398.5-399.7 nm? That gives 2.9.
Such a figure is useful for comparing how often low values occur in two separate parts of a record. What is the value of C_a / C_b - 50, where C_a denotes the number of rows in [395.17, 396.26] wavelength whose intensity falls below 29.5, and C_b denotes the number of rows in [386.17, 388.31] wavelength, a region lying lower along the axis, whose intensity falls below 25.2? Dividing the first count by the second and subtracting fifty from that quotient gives -49.5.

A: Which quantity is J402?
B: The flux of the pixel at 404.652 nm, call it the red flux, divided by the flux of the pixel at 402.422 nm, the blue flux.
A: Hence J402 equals 0.89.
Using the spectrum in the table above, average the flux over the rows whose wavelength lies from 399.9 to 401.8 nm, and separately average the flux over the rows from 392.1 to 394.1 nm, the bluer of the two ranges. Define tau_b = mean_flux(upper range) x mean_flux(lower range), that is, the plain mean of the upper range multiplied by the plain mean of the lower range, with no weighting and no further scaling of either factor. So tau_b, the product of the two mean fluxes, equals 551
